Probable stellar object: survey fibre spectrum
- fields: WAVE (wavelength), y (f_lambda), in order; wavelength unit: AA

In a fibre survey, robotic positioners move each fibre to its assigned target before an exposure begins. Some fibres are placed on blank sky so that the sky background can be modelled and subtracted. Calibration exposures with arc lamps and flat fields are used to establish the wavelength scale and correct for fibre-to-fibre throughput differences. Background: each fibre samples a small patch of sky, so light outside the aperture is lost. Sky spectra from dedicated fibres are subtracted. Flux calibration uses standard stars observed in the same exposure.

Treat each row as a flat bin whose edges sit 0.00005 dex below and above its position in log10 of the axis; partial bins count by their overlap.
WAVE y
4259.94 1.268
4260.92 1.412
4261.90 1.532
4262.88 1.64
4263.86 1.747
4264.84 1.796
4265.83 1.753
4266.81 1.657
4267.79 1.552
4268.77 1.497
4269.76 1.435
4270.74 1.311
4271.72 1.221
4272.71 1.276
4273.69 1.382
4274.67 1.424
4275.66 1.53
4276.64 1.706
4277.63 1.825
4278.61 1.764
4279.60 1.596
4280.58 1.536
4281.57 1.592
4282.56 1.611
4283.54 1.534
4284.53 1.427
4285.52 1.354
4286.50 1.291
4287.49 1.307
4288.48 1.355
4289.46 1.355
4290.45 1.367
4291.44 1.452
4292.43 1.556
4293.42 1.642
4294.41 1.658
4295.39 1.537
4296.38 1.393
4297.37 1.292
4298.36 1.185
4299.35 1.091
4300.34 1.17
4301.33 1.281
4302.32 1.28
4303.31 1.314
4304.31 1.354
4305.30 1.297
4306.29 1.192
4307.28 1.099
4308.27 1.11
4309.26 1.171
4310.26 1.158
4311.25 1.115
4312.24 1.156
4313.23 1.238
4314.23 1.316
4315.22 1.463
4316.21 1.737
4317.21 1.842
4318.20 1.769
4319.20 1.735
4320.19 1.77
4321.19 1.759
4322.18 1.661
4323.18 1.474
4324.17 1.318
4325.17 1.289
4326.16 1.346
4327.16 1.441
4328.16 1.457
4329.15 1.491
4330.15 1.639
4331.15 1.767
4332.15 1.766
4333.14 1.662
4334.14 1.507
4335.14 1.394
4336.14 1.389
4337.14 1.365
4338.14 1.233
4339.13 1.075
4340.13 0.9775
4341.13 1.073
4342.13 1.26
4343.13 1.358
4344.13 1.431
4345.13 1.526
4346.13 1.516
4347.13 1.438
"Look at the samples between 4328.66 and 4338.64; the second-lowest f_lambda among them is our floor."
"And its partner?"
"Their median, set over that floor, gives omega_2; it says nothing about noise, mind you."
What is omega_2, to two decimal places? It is 1.10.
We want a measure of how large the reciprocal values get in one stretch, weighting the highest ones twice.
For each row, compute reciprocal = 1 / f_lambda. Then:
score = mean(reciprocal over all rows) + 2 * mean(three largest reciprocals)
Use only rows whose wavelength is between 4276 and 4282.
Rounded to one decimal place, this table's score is 1.9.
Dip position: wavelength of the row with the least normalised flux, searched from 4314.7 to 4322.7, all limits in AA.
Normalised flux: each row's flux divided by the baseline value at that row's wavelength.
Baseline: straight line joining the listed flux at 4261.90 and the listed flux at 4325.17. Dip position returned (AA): 4315.22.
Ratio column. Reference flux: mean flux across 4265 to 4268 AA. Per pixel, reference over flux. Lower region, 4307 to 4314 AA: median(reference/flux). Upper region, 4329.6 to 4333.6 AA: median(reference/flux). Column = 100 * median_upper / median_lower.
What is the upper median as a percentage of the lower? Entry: 68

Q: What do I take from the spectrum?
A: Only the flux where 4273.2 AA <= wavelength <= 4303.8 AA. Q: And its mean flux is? 1.45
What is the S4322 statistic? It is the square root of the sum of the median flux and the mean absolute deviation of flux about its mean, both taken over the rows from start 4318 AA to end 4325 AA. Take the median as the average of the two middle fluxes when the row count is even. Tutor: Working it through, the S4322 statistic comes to 1.37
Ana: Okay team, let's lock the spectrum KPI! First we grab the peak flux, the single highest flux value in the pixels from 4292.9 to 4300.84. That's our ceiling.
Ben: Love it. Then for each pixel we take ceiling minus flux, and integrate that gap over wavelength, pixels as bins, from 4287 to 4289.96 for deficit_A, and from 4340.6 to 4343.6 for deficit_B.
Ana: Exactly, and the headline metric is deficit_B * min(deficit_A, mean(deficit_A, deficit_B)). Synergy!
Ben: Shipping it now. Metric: 1.2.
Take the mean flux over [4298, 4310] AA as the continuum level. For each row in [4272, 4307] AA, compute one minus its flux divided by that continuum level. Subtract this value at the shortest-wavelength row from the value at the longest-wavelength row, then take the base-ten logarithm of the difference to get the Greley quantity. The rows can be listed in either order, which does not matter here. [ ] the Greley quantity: -1.2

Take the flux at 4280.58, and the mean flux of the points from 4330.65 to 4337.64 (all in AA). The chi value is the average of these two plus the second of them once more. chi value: 3.09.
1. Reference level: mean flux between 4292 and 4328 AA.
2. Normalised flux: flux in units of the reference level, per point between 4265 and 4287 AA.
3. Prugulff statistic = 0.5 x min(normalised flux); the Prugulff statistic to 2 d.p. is 0.44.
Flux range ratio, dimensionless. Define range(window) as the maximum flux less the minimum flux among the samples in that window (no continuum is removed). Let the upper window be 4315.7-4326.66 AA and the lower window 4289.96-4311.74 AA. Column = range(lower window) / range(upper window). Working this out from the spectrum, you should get 1.0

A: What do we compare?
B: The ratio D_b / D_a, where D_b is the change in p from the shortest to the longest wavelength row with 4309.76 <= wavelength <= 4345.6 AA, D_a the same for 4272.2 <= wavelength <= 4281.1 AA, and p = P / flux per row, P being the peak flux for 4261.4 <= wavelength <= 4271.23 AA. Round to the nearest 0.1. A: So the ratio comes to 1.6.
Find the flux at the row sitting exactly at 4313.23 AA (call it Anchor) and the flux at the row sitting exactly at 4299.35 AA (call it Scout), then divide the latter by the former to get 0.88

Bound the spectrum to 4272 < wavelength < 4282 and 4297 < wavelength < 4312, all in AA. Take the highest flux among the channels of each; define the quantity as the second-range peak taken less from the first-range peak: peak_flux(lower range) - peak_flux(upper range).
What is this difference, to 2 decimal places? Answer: 0.47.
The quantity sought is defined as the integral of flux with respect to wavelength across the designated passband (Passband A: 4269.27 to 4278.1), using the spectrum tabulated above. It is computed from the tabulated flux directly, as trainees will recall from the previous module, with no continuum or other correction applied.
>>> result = 12.9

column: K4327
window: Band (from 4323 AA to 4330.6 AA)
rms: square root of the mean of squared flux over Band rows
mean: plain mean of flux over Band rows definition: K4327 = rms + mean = 2.87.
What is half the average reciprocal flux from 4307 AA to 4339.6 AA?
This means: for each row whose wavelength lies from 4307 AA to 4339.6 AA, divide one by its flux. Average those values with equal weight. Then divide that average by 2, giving 0.355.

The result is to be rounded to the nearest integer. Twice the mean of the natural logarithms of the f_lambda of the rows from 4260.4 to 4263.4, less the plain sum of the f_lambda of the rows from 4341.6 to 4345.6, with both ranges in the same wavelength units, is -5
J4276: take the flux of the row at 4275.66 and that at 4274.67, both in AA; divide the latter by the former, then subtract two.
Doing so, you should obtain -1.07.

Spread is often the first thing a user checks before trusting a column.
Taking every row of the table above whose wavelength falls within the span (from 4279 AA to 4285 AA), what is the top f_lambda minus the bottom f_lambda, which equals 0.2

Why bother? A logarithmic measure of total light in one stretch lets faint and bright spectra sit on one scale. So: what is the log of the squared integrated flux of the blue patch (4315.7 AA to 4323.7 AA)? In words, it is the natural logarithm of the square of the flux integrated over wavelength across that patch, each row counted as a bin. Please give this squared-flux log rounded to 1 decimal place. 5.2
